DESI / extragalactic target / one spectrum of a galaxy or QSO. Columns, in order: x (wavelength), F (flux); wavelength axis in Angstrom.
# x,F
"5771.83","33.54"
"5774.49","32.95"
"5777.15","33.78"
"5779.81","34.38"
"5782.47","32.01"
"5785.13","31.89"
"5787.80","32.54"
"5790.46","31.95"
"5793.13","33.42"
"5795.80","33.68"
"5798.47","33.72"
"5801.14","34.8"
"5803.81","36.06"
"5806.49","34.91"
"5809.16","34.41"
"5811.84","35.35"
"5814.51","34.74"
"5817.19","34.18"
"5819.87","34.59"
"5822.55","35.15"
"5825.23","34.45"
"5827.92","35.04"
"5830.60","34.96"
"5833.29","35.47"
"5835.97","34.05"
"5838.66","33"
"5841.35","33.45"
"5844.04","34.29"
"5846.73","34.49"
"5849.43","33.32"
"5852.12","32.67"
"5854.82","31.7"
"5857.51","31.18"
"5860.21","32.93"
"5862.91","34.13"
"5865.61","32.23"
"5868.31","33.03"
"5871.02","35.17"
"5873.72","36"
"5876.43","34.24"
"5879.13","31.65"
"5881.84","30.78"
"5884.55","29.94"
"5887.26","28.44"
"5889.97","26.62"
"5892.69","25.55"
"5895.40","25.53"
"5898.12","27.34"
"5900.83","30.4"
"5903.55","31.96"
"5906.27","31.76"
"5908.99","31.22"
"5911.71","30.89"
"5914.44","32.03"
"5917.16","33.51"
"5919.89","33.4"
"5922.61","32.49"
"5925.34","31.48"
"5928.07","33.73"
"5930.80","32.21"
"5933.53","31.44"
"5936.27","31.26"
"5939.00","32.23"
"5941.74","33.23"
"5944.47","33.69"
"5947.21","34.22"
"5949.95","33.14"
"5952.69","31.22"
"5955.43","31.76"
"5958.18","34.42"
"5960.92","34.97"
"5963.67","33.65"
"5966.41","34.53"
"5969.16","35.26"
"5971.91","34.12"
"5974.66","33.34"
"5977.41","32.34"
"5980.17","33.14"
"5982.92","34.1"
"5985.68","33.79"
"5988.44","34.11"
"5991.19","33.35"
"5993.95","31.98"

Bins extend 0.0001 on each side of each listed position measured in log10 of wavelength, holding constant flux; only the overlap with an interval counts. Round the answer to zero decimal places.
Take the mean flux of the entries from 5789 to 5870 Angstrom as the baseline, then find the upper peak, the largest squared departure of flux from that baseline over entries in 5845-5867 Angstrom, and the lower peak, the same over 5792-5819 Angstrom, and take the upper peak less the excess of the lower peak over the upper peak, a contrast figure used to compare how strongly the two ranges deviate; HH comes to 10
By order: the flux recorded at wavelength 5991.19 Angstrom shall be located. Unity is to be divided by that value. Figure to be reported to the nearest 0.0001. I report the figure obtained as 0.0300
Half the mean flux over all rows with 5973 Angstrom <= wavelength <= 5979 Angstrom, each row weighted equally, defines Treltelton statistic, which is 16.4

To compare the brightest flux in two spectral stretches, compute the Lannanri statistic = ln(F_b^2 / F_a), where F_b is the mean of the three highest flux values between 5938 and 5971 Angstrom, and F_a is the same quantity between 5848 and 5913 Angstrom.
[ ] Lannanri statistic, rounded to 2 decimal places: 3.55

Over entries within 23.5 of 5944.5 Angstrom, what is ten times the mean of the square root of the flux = 57.4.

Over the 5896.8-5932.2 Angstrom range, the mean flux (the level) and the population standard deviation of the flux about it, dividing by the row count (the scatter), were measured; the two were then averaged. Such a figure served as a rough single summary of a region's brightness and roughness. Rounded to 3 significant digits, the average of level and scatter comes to 16.7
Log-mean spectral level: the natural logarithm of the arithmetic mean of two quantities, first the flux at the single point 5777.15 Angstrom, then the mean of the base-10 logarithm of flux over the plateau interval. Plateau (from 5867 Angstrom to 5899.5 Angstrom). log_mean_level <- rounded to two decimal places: 2.87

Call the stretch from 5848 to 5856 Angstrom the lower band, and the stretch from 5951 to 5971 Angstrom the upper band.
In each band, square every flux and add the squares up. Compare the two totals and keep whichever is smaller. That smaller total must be 3182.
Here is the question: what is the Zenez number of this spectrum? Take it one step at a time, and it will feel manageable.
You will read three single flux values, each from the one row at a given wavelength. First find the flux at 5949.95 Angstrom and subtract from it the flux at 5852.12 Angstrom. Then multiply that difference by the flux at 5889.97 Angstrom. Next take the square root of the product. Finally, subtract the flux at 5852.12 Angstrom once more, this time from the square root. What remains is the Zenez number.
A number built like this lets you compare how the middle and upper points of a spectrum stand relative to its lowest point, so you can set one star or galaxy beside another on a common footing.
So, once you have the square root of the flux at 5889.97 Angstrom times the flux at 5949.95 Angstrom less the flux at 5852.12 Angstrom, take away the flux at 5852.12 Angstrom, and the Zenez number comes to -29.1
